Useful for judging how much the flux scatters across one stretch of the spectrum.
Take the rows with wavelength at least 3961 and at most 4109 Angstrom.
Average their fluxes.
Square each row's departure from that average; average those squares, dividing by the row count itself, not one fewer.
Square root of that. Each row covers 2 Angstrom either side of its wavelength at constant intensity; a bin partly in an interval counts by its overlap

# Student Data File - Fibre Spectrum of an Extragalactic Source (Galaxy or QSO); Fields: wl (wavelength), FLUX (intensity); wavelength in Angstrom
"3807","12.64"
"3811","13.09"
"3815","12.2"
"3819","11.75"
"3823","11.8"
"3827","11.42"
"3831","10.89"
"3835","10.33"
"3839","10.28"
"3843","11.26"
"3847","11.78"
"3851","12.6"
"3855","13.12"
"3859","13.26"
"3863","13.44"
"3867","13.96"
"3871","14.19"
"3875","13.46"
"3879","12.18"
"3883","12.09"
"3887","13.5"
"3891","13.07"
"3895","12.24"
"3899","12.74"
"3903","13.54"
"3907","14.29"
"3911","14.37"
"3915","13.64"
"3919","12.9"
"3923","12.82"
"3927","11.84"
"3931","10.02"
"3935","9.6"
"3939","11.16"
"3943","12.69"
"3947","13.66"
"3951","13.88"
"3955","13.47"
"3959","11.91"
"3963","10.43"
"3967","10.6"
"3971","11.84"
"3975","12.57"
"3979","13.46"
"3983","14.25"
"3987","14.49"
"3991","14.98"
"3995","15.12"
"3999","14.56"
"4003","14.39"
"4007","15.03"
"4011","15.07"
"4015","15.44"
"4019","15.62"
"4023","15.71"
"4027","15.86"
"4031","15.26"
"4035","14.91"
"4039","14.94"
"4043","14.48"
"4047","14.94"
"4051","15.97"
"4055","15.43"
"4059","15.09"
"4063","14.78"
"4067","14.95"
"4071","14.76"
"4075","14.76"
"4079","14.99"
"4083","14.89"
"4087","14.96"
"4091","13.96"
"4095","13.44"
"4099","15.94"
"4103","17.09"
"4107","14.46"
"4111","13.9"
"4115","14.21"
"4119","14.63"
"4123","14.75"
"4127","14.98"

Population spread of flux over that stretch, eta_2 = 1.3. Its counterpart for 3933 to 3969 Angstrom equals 1.5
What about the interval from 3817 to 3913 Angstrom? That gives 1.2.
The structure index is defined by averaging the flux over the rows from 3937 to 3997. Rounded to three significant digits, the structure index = 13.0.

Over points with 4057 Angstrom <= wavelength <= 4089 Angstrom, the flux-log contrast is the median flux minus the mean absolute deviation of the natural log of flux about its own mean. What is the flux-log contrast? 15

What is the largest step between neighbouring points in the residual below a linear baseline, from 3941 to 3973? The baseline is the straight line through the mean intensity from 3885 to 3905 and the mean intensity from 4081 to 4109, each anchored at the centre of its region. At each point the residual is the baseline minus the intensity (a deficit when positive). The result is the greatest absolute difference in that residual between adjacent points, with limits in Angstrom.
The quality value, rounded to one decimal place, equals 1.6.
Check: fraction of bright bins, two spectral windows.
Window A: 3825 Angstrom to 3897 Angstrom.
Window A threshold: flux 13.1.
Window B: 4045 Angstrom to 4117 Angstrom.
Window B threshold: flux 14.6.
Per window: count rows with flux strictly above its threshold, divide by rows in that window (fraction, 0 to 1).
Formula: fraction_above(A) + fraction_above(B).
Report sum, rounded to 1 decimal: 1.1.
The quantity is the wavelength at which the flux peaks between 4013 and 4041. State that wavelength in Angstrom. 4027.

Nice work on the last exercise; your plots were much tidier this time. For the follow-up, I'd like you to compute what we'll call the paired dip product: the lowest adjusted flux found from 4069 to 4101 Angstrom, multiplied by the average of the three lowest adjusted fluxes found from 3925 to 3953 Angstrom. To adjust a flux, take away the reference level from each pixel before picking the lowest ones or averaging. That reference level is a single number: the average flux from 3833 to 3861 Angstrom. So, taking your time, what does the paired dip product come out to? -3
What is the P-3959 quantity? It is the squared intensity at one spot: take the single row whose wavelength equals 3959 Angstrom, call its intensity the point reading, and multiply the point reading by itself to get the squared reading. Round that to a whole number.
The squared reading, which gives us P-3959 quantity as 142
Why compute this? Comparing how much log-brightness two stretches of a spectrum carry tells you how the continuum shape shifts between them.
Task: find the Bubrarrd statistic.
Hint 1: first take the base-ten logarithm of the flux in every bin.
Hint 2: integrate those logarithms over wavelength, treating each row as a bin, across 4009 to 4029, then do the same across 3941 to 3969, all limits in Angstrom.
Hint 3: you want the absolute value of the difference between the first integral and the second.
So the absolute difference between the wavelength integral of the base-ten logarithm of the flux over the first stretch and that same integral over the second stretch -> 7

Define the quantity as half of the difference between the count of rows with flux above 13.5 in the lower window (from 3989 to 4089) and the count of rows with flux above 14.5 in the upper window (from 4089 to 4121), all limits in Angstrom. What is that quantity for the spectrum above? 11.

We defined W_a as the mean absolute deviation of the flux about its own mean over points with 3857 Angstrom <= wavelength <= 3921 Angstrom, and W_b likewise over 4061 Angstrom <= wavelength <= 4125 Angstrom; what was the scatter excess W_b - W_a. -0.1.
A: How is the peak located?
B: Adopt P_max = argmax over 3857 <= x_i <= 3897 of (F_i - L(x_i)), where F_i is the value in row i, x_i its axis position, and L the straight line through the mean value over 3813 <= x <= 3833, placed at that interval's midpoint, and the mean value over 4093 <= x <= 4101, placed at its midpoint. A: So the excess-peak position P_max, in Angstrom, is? 3871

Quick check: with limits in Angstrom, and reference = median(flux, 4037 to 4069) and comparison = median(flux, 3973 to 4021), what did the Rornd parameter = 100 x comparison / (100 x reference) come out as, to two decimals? 0.99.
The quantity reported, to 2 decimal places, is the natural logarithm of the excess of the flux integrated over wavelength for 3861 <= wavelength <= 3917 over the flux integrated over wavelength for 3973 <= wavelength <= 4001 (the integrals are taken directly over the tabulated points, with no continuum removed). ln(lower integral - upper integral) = 5.86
